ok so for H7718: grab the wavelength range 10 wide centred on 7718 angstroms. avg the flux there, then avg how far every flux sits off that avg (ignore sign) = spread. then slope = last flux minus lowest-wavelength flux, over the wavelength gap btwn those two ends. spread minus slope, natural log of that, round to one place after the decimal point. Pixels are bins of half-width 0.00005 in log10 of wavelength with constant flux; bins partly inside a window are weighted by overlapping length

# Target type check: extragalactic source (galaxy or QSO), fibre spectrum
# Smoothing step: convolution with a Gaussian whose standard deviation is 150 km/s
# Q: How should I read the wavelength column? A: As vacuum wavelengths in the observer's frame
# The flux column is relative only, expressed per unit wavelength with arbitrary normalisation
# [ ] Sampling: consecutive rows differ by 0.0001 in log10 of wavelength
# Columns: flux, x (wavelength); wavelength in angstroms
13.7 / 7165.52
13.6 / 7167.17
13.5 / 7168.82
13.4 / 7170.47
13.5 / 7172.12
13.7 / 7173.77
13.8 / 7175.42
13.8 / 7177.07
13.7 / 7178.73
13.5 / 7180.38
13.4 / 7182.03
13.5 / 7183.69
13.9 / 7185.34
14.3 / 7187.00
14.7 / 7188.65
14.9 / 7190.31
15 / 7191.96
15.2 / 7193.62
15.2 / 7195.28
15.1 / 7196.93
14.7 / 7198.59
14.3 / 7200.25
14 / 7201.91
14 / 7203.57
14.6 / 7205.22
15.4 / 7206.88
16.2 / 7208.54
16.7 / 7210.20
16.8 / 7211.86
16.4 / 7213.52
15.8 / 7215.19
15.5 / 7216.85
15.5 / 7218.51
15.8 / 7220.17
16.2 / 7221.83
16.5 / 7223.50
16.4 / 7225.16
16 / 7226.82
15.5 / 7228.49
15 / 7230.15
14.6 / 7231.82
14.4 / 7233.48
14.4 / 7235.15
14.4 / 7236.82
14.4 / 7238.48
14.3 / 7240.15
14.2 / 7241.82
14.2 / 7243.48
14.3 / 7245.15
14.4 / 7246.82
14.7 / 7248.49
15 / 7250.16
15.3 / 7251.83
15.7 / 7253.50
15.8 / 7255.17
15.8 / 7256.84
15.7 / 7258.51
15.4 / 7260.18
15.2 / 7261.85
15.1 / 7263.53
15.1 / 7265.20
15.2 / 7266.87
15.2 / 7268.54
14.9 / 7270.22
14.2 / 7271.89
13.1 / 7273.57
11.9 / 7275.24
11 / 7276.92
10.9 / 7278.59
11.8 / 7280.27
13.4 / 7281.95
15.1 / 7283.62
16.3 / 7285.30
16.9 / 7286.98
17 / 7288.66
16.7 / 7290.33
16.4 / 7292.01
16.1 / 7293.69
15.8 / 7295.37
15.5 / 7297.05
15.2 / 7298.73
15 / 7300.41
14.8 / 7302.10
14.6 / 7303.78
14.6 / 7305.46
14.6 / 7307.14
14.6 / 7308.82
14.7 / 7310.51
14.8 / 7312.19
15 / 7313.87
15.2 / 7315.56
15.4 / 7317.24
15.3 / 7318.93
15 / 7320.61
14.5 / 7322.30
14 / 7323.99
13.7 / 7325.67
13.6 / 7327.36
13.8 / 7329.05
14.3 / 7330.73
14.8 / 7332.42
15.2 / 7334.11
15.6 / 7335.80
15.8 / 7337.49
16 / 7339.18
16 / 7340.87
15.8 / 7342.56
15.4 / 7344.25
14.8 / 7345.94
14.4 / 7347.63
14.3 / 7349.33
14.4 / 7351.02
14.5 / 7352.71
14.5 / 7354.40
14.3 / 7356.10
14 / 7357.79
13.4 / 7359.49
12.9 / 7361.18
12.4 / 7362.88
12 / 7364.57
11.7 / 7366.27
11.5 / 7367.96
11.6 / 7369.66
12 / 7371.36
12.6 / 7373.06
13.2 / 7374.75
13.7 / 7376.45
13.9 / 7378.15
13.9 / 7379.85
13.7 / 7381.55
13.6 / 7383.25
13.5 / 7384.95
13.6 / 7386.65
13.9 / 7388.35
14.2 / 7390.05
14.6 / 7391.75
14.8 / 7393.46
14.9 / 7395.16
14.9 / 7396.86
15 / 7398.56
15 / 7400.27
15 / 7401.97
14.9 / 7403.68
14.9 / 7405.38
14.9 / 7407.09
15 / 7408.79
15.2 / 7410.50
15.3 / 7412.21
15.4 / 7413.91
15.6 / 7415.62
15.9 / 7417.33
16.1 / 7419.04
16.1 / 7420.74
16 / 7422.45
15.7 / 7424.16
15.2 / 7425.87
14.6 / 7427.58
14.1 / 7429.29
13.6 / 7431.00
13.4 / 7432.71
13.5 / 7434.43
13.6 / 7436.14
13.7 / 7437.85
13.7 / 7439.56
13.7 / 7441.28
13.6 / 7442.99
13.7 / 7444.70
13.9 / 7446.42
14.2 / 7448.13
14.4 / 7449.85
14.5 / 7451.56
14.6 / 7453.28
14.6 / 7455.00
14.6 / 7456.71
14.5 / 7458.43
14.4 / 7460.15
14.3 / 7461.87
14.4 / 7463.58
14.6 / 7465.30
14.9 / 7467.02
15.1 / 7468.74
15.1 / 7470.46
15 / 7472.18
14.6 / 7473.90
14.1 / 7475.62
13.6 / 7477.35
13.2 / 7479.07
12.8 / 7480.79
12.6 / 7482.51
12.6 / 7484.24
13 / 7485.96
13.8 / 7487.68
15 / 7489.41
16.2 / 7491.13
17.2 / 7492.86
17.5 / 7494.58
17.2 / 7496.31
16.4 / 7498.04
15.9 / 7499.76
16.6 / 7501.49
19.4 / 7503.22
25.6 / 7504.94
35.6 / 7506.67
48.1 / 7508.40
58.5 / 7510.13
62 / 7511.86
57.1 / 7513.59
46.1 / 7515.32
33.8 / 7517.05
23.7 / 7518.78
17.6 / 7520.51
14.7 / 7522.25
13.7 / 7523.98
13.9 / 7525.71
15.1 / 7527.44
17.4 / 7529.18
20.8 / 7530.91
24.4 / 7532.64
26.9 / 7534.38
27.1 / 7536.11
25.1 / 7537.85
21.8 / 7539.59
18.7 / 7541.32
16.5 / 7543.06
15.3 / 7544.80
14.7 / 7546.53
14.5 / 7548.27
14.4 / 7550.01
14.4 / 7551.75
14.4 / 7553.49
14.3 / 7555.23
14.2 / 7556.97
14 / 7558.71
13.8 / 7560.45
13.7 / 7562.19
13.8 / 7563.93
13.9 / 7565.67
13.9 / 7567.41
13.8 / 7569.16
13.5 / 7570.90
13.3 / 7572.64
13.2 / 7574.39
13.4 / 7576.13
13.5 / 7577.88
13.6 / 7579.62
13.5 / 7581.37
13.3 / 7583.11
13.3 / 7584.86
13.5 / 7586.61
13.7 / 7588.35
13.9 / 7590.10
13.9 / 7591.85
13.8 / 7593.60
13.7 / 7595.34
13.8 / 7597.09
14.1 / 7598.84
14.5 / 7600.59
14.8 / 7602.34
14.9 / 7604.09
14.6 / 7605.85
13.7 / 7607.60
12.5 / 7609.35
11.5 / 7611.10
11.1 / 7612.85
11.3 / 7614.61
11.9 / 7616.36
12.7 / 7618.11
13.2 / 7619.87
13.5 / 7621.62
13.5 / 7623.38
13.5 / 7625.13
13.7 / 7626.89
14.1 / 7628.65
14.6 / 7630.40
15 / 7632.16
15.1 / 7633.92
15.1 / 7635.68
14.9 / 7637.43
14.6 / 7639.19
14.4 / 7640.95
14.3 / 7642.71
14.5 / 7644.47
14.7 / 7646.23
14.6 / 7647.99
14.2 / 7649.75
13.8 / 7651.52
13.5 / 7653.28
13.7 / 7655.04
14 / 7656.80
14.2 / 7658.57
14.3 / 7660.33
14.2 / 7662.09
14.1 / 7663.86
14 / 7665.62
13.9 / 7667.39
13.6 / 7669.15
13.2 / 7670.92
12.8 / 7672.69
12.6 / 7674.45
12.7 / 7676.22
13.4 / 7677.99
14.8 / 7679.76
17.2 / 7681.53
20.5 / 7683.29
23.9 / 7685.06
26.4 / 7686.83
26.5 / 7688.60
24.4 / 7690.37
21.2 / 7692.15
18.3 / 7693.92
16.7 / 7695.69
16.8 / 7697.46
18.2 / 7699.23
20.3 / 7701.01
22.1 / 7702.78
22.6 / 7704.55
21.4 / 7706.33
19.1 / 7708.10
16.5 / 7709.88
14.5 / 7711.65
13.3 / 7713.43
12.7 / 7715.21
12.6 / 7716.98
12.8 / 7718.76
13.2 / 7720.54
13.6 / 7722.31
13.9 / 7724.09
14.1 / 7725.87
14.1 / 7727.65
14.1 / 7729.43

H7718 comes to -1.2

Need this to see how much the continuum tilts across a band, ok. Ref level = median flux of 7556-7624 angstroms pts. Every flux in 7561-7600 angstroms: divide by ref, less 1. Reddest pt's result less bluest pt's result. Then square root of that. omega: 0.17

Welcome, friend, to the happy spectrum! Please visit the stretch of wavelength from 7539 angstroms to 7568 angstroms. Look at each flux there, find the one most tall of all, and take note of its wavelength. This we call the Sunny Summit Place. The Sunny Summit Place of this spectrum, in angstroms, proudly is 7539.59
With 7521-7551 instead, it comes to 7536.11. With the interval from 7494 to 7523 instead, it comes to 7511.86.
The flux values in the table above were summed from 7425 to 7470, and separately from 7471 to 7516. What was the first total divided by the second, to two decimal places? 0.60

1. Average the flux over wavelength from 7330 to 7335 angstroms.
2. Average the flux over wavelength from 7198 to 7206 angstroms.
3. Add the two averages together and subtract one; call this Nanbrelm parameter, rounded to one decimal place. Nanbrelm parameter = 28.1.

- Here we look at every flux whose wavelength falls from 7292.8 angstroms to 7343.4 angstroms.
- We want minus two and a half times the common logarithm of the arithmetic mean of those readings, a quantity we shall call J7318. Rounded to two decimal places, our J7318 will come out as -2.94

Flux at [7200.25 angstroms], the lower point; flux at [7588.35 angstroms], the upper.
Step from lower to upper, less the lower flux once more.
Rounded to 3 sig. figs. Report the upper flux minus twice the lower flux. -14.9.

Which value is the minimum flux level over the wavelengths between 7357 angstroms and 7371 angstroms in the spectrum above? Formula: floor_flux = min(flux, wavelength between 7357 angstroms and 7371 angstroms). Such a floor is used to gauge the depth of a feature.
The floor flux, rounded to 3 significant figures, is 11.5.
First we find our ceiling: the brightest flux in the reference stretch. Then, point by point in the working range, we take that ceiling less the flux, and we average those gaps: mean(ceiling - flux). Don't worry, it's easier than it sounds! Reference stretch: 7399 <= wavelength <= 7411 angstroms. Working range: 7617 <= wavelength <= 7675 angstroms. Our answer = 1.2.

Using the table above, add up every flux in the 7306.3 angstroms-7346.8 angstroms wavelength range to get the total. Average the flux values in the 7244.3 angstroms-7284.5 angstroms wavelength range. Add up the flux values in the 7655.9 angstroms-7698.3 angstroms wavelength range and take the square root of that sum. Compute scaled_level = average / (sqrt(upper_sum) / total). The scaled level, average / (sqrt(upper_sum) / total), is 255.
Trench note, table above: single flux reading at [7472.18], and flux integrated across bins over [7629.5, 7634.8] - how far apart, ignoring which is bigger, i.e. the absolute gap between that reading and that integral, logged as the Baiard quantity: 64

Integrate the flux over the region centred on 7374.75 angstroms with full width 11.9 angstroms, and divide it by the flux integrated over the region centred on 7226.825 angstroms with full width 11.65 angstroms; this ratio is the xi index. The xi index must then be 0.84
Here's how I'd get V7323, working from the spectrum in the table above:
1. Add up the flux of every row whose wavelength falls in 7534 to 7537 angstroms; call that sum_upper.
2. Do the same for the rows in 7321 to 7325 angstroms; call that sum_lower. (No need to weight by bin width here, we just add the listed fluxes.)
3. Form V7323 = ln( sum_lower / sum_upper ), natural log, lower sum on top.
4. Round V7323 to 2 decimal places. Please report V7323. -0.64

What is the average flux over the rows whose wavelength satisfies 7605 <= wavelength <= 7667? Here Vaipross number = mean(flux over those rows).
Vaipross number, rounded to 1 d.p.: 13.8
